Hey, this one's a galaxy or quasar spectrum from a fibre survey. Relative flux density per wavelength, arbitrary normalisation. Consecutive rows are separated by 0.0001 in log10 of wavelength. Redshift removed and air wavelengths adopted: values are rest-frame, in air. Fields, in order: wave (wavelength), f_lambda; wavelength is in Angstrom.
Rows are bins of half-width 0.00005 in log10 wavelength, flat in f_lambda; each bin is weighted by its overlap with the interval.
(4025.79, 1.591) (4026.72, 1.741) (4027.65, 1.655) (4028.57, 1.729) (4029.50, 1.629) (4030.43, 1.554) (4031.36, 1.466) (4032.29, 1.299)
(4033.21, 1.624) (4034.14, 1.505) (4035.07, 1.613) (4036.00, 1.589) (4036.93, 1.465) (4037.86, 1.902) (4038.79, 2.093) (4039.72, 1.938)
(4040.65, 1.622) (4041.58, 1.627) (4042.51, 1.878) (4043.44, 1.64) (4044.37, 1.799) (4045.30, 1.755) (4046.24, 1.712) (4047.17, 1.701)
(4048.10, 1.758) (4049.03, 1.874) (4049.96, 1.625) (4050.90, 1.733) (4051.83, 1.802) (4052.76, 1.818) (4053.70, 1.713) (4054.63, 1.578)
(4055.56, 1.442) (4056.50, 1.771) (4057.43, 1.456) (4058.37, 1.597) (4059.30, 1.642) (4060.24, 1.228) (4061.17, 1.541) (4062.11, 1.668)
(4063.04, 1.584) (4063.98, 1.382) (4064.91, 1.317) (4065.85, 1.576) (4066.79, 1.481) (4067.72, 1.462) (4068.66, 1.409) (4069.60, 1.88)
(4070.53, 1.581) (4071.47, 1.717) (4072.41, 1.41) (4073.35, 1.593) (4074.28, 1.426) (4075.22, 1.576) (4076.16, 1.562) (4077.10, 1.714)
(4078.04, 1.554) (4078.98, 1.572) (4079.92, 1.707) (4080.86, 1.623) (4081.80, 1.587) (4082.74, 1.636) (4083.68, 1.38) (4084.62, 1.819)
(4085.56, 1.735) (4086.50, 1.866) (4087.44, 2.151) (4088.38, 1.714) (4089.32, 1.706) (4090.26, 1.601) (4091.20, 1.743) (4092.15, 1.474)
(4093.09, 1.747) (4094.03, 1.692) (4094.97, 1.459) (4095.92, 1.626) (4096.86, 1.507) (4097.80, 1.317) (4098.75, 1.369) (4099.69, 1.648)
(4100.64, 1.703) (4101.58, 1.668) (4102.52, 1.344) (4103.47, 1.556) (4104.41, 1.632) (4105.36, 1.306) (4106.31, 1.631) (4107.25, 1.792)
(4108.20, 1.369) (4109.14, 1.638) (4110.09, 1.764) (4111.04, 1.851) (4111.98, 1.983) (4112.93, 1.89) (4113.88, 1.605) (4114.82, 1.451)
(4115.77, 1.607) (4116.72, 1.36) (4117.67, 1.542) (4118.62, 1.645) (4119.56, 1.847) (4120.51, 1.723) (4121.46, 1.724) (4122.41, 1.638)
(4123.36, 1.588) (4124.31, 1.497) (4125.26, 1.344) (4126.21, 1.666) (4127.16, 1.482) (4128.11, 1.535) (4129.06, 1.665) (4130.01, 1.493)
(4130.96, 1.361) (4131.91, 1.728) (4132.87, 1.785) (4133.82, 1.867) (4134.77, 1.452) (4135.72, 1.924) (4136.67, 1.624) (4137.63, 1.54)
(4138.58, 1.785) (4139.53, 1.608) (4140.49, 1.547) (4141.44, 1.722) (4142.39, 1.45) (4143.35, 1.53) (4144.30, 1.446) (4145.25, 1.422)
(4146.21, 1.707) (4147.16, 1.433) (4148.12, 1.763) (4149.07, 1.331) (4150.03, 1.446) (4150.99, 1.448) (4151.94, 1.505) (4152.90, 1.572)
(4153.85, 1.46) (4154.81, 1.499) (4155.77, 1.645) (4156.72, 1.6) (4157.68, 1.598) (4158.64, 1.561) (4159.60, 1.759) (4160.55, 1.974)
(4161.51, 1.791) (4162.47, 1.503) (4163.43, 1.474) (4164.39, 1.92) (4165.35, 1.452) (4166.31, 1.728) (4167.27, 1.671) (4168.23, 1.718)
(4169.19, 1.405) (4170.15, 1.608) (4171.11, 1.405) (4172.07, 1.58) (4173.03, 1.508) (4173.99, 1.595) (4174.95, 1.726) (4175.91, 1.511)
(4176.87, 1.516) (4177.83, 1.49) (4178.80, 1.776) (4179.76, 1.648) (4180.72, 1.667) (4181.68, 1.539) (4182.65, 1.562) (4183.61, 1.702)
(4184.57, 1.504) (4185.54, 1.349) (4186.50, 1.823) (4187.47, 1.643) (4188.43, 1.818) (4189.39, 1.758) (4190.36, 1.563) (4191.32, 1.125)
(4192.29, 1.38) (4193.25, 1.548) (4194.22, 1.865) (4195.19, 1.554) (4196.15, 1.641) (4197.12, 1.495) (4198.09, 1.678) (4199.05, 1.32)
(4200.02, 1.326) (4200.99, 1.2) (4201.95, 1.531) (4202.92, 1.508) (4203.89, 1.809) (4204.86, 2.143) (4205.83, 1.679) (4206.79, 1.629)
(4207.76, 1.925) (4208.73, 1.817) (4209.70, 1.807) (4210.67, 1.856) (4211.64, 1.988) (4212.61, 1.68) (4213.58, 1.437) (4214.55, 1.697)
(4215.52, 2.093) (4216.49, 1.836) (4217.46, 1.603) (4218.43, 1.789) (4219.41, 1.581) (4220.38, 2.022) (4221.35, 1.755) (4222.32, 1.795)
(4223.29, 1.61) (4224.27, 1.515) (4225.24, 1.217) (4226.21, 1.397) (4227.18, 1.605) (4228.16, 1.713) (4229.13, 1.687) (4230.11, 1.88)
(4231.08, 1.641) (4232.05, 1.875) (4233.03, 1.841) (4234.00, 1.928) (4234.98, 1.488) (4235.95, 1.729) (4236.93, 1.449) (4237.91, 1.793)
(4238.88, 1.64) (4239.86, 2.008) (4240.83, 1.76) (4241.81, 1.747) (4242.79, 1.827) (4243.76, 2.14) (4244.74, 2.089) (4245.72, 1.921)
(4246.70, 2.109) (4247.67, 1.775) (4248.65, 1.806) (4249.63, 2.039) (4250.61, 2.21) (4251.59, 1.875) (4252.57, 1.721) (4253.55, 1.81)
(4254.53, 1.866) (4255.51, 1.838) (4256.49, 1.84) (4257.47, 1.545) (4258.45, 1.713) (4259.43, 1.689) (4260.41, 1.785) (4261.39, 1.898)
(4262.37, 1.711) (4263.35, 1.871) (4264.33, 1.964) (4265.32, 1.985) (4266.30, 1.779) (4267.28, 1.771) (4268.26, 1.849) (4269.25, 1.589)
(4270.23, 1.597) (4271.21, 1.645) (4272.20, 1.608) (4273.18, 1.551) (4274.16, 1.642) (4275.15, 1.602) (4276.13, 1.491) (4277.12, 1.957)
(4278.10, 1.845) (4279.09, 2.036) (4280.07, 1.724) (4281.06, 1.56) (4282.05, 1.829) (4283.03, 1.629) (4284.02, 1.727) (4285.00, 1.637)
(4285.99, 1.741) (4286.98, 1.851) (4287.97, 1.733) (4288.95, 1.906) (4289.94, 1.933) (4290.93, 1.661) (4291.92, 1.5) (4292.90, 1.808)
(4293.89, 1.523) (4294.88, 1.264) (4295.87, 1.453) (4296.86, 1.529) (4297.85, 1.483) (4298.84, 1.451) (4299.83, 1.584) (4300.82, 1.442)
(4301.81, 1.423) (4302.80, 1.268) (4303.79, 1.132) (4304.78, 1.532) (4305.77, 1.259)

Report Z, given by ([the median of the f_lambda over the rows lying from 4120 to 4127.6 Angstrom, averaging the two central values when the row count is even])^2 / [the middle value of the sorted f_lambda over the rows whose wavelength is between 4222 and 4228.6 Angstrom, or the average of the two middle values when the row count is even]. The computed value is 1.6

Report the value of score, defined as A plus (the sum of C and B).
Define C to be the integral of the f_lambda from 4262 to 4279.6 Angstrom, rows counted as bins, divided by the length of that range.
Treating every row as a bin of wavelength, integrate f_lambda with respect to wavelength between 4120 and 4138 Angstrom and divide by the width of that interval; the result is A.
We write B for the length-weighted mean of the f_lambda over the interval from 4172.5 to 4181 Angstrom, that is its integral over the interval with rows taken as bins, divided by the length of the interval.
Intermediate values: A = 1.61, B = 1.60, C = 1.75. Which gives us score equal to 4.97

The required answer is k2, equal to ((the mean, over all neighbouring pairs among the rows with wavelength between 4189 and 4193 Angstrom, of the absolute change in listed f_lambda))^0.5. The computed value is 0.54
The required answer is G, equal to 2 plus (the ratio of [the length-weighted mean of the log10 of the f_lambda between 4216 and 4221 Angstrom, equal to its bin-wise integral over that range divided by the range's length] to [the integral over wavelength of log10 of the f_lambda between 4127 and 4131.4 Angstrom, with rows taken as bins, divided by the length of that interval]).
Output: 3.4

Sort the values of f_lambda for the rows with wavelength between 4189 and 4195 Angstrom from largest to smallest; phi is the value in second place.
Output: 1.758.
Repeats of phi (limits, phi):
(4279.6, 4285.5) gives 1.727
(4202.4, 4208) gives 1.925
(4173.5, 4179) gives 1.726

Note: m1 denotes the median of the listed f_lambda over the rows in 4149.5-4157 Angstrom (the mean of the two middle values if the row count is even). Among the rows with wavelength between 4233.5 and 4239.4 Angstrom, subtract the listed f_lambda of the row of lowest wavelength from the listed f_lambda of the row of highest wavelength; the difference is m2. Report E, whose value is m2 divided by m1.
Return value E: -0.19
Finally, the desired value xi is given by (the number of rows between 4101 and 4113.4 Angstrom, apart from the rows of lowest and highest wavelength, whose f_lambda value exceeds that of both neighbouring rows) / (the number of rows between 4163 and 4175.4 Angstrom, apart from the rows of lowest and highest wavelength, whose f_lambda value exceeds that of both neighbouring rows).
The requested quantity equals 0.6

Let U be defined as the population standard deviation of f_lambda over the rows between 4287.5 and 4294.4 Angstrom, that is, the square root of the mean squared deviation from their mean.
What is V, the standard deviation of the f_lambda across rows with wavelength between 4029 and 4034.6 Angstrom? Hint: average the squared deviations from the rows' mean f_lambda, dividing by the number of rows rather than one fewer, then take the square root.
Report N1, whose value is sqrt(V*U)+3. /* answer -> 3.134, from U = 0.160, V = 0.112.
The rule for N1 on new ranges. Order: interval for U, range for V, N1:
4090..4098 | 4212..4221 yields 3.165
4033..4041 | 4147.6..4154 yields 3.160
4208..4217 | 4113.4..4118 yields 3.130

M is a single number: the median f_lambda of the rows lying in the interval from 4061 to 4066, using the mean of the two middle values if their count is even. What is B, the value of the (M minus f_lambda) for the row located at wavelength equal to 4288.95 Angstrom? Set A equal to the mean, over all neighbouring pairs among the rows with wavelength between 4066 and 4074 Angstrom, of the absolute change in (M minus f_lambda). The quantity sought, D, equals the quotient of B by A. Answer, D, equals -1.7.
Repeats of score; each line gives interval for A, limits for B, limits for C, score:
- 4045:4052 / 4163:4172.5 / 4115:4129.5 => 4.92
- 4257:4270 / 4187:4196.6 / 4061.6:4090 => 4.98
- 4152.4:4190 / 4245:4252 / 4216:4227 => 5.23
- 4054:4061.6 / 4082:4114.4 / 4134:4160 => 4.75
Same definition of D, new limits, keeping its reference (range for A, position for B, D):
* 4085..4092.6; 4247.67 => -1.1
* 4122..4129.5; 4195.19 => 0.0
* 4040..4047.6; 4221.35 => -1.8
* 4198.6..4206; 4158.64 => 0.0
